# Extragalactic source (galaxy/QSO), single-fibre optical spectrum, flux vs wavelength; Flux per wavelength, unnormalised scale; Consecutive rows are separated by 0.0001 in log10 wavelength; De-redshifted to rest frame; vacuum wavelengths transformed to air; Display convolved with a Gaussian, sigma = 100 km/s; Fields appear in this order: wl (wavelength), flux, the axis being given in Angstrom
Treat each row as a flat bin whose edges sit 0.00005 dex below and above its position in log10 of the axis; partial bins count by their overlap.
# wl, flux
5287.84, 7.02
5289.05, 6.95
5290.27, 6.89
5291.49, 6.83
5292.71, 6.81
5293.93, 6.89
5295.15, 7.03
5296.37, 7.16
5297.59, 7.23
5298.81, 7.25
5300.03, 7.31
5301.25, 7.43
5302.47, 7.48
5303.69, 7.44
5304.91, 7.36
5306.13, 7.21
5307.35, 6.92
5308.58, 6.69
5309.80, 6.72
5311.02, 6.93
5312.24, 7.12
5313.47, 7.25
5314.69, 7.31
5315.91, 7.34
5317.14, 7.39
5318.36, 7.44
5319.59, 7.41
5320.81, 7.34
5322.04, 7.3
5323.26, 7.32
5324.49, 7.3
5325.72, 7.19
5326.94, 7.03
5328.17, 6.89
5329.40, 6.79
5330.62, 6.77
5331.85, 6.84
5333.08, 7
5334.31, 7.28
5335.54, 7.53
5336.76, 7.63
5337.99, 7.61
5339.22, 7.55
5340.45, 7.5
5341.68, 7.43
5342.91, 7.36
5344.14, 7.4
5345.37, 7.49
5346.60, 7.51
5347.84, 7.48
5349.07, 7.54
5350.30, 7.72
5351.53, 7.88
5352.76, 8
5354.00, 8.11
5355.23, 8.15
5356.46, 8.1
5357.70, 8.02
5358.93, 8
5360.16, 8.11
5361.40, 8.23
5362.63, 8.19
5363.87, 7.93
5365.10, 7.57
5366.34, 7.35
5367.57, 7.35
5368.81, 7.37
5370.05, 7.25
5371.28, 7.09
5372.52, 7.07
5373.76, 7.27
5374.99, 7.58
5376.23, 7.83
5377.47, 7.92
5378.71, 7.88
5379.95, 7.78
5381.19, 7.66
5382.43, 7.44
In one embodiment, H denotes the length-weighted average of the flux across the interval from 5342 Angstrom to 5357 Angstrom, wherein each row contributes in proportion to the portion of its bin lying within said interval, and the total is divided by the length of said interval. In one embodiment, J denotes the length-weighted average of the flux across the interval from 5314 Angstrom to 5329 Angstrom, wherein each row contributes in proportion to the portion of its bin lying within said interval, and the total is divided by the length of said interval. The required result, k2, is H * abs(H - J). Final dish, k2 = 3.5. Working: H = 7.72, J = 7.3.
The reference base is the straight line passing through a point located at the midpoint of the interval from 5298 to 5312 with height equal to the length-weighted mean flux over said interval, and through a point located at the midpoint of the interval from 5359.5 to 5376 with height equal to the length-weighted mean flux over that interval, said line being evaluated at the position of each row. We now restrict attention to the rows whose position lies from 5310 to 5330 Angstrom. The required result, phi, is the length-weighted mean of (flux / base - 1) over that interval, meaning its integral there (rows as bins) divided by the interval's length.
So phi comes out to -0.008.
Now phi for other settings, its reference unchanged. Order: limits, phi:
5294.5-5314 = 0.000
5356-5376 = 0.012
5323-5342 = -0.016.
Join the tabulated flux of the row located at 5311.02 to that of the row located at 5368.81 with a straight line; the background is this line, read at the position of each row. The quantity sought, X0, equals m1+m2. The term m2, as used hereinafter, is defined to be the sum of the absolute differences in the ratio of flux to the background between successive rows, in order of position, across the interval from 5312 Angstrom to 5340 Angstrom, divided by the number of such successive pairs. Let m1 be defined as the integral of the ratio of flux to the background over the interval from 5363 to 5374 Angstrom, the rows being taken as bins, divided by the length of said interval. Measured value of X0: 1.01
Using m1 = 1.00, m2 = 0.0127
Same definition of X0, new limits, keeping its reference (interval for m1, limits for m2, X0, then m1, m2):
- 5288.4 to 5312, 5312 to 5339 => 1.05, 1.03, 0.0128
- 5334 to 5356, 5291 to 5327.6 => 1.07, 1.06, 0.0131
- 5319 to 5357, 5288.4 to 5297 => 1.05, 1.04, 0.0120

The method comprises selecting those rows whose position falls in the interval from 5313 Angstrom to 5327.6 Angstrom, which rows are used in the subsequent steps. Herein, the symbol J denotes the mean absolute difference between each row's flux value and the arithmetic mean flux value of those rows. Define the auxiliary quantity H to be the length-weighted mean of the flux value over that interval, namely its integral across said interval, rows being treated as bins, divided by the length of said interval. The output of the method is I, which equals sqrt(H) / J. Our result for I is 37.0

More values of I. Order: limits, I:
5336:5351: 35.9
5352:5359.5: 50.1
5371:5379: 8.5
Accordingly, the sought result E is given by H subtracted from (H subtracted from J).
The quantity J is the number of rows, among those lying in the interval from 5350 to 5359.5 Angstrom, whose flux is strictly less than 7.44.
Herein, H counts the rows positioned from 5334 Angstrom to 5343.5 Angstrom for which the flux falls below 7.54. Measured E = -10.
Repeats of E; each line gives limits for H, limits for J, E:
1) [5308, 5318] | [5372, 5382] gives -14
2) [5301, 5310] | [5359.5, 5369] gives -13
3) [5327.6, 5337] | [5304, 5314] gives -6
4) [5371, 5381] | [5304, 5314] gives 2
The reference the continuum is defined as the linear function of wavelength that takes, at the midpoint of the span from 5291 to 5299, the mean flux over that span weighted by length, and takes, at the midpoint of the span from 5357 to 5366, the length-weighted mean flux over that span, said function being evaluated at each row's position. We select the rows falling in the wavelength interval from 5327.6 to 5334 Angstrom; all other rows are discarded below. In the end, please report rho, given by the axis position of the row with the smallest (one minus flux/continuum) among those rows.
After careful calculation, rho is 5333.08 Angstrom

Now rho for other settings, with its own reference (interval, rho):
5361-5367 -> 5361.40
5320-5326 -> 5320.81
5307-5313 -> 5312.24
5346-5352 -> 5351.53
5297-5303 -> 5302.47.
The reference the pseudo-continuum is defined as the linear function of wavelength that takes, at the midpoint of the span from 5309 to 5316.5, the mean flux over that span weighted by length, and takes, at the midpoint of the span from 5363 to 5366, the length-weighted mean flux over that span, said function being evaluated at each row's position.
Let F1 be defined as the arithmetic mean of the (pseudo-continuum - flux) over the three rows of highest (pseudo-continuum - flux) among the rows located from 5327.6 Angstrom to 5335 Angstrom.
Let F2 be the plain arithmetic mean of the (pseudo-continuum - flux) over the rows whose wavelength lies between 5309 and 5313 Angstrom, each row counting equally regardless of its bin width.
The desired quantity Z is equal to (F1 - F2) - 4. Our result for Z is -3.6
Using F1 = 0.5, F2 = 0.16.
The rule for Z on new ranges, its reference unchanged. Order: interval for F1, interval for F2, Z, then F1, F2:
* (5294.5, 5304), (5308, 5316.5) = -4.3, -0.2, 0.05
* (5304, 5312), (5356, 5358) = -3.3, 0.3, -0.41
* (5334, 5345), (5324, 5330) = -4.1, 0.1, 0.24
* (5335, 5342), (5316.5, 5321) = -3.8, 0.0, -0.21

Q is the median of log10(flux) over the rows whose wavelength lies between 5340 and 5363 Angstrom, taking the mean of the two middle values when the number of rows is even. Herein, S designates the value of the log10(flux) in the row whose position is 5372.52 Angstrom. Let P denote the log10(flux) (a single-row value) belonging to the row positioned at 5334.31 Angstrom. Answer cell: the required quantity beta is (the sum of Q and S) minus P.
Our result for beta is 0.88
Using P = 0.862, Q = 0.897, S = 0.849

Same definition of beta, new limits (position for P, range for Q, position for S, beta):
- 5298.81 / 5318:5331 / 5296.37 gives 0.86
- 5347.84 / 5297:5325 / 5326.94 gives 0.84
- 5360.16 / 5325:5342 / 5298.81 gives 0.81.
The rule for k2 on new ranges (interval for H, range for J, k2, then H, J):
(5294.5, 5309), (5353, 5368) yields 5.2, 7.21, 7.9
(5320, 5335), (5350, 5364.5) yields 6.8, 7.09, 8.0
